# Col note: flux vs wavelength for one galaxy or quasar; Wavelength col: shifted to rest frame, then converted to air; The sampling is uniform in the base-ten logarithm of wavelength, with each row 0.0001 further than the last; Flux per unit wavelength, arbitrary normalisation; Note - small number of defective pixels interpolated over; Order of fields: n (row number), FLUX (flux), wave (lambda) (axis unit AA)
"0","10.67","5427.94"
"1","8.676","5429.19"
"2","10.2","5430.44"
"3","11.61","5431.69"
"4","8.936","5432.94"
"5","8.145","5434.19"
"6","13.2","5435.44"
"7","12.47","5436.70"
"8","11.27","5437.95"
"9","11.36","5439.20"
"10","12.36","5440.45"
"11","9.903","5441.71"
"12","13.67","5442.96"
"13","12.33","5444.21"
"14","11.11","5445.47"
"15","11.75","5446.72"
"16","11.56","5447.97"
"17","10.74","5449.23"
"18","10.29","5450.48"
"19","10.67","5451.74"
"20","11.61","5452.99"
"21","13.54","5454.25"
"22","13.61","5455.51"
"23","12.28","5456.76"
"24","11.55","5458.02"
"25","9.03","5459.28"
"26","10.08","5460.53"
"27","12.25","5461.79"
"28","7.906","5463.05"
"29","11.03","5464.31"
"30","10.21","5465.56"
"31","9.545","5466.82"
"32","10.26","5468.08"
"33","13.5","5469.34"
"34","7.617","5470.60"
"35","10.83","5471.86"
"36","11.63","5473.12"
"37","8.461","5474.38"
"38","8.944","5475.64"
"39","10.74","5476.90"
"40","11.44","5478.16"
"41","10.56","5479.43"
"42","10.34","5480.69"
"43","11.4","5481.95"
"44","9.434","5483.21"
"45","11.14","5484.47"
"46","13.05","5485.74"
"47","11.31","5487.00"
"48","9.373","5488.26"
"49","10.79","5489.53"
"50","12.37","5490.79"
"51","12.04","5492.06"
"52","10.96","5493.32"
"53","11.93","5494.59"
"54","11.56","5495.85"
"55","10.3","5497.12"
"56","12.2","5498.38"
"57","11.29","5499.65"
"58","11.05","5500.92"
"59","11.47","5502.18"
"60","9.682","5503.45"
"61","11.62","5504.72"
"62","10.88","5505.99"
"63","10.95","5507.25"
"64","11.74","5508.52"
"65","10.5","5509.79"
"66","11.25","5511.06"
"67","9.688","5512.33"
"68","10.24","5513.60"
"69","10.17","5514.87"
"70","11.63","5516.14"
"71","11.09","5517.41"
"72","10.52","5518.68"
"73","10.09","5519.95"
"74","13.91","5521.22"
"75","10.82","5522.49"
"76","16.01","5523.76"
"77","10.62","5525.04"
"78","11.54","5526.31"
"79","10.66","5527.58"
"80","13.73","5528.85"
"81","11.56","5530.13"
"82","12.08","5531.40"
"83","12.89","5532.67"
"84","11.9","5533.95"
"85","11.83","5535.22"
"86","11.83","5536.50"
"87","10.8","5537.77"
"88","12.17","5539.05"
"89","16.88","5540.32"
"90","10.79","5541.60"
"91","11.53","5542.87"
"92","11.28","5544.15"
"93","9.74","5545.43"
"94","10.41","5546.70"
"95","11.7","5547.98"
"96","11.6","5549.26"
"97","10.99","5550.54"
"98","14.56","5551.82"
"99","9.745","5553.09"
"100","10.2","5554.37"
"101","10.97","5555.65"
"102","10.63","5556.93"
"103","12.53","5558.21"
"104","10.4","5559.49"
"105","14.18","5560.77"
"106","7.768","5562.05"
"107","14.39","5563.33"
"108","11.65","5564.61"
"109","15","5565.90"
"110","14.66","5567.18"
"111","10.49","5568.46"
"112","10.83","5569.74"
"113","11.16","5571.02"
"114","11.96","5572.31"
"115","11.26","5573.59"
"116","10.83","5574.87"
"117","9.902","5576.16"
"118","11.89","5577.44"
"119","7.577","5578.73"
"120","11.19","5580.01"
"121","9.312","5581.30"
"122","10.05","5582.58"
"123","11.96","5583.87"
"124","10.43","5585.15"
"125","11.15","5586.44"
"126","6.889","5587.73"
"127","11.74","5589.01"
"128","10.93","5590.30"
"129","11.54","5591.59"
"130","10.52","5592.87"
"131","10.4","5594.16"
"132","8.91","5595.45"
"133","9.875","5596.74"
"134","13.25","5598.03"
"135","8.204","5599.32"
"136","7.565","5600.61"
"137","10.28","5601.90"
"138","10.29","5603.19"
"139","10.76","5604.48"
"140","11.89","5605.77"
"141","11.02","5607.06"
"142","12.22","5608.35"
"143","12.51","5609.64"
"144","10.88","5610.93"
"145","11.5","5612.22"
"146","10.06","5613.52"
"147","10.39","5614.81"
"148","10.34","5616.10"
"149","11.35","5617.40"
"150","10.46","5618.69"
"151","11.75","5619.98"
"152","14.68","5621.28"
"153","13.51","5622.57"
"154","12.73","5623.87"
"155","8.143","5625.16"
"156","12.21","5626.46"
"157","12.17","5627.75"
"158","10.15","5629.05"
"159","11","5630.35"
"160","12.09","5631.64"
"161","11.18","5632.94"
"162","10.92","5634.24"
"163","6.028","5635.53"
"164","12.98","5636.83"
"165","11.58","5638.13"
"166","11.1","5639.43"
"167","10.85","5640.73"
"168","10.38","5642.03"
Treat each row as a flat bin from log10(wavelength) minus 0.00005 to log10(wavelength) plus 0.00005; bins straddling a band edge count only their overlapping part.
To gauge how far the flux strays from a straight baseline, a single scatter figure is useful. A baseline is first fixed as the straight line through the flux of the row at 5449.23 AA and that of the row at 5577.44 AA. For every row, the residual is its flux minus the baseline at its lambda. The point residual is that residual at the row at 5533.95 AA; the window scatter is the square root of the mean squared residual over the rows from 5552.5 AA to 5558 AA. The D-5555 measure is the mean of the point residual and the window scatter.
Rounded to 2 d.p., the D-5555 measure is 0.89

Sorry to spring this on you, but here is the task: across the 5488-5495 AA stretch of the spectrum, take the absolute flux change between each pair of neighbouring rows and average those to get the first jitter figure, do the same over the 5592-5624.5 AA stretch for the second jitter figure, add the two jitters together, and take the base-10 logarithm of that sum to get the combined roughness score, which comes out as 0.37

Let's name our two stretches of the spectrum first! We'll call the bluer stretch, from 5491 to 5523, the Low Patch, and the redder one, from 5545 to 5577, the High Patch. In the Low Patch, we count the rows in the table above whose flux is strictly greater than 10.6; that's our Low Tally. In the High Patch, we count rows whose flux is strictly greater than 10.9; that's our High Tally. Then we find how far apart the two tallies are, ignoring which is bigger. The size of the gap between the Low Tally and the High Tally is 3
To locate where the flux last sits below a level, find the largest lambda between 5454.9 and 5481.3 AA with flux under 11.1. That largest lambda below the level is 5480.69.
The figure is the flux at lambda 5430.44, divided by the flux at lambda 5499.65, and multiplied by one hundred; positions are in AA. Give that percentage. 90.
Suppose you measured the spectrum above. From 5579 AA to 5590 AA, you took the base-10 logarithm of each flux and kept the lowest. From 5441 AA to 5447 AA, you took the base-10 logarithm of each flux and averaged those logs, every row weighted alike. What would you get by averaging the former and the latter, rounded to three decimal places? 0.953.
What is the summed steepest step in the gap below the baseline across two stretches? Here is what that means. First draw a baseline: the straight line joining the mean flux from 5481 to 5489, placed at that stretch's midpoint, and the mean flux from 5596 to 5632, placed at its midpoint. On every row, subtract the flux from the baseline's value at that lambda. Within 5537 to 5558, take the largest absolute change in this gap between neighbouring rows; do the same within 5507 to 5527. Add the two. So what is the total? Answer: 11.5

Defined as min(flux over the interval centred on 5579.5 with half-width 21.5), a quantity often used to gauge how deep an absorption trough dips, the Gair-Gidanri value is 6.889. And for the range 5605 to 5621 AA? 10.06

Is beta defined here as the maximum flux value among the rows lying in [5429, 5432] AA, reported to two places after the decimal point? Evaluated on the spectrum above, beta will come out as 11.61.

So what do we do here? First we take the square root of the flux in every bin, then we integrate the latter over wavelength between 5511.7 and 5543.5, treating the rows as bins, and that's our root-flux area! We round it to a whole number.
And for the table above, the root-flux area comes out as 109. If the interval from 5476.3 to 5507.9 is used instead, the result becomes 105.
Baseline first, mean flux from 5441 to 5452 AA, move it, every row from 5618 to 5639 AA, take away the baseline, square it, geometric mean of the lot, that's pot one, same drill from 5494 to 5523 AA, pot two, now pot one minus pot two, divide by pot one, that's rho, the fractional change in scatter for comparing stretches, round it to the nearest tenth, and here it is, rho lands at 0.7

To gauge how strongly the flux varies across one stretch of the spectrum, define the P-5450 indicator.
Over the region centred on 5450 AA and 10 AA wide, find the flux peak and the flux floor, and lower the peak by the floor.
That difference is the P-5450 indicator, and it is 3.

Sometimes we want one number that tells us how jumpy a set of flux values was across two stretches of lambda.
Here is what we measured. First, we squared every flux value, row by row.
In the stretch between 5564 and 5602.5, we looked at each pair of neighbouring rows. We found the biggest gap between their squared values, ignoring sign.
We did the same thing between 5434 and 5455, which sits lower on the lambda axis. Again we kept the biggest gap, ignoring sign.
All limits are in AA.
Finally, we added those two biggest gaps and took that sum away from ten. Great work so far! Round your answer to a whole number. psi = -206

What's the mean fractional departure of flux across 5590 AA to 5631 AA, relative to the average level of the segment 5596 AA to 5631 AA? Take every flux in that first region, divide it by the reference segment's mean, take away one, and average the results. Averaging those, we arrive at -0.01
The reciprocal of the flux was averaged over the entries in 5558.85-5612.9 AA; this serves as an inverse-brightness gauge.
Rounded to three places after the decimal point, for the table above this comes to 0.094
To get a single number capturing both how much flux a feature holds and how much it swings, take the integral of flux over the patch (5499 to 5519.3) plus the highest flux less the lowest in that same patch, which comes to 222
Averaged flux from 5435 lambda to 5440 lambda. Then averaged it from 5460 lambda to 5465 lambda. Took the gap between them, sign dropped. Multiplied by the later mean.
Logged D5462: 18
